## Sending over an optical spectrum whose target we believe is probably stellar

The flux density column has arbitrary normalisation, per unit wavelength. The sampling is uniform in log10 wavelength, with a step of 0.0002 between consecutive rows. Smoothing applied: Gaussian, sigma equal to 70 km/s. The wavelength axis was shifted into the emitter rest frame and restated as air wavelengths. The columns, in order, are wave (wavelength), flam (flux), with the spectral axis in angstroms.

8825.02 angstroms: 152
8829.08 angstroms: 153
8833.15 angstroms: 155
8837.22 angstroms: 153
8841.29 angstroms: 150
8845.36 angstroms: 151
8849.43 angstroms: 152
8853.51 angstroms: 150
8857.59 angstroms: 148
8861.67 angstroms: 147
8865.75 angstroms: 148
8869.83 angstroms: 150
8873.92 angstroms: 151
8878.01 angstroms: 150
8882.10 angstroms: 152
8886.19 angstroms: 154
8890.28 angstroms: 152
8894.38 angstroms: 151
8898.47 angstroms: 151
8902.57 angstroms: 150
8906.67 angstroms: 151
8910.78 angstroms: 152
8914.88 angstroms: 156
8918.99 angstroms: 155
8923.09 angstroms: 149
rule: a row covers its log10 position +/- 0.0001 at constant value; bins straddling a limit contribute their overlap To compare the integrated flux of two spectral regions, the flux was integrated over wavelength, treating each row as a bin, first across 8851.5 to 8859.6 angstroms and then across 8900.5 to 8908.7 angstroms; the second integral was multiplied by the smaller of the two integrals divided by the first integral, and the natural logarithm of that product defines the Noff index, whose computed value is 7.12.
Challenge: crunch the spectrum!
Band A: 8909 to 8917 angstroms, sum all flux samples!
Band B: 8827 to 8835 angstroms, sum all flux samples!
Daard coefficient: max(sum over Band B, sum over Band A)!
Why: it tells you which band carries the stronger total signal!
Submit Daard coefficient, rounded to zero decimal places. 308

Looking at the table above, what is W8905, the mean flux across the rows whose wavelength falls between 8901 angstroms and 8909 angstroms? 150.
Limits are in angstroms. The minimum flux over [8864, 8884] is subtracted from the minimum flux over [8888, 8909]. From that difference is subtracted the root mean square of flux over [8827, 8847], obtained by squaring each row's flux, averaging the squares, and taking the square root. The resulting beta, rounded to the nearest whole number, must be -150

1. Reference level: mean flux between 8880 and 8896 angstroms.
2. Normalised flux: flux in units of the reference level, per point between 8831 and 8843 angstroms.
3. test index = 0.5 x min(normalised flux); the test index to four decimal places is 0.4926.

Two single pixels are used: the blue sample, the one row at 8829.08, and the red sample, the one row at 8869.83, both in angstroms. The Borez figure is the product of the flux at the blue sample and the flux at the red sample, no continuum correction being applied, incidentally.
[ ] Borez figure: 22950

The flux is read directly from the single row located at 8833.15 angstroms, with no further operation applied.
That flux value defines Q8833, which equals 155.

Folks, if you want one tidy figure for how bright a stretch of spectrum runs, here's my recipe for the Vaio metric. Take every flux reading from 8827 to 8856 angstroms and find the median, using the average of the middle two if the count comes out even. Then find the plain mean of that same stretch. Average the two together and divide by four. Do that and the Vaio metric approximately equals 38.0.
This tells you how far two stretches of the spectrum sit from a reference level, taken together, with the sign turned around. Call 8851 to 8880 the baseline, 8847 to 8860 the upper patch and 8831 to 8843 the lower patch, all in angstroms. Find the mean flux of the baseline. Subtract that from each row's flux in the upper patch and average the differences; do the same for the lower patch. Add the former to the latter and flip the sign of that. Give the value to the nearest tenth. -4.4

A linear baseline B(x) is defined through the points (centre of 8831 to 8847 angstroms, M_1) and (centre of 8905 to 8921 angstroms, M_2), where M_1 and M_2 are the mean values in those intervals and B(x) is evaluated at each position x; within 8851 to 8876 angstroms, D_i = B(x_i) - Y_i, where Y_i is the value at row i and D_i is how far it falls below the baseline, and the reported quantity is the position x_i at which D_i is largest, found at 8861.67 angstroms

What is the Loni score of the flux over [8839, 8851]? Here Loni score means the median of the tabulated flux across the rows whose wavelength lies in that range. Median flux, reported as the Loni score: 151.0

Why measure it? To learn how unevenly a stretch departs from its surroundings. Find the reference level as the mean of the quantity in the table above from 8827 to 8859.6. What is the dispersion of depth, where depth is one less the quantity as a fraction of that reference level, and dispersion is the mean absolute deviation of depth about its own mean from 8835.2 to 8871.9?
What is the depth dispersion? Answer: 0.010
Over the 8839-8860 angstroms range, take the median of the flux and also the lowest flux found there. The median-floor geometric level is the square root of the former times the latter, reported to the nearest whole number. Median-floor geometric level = 149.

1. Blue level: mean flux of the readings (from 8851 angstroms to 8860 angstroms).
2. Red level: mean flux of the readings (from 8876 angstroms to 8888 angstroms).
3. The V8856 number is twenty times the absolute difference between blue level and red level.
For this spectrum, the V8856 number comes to 60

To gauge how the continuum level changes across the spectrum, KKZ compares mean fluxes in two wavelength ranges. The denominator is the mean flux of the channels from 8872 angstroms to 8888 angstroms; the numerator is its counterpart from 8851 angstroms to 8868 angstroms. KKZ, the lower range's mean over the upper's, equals 0.98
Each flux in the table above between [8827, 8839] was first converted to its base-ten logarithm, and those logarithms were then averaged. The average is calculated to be 2.187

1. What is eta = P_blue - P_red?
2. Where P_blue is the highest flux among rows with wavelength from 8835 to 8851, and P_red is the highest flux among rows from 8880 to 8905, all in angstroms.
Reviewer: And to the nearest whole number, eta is -1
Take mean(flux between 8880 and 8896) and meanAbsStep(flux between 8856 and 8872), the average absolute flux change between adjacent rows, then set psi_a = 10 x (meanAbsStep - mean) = -1509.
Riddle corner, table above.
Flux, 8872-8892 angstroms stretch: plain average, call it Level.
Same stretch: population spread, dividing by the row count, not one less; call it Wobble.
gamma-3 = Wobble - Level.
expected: -150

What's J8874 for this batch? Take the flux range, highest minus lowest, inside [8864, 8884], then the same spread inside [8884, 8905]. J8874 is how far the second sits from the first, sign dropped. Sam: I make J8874 0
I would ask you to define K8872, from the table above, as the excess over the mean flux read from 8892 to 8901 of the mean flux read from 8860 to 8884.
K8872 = -1.3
